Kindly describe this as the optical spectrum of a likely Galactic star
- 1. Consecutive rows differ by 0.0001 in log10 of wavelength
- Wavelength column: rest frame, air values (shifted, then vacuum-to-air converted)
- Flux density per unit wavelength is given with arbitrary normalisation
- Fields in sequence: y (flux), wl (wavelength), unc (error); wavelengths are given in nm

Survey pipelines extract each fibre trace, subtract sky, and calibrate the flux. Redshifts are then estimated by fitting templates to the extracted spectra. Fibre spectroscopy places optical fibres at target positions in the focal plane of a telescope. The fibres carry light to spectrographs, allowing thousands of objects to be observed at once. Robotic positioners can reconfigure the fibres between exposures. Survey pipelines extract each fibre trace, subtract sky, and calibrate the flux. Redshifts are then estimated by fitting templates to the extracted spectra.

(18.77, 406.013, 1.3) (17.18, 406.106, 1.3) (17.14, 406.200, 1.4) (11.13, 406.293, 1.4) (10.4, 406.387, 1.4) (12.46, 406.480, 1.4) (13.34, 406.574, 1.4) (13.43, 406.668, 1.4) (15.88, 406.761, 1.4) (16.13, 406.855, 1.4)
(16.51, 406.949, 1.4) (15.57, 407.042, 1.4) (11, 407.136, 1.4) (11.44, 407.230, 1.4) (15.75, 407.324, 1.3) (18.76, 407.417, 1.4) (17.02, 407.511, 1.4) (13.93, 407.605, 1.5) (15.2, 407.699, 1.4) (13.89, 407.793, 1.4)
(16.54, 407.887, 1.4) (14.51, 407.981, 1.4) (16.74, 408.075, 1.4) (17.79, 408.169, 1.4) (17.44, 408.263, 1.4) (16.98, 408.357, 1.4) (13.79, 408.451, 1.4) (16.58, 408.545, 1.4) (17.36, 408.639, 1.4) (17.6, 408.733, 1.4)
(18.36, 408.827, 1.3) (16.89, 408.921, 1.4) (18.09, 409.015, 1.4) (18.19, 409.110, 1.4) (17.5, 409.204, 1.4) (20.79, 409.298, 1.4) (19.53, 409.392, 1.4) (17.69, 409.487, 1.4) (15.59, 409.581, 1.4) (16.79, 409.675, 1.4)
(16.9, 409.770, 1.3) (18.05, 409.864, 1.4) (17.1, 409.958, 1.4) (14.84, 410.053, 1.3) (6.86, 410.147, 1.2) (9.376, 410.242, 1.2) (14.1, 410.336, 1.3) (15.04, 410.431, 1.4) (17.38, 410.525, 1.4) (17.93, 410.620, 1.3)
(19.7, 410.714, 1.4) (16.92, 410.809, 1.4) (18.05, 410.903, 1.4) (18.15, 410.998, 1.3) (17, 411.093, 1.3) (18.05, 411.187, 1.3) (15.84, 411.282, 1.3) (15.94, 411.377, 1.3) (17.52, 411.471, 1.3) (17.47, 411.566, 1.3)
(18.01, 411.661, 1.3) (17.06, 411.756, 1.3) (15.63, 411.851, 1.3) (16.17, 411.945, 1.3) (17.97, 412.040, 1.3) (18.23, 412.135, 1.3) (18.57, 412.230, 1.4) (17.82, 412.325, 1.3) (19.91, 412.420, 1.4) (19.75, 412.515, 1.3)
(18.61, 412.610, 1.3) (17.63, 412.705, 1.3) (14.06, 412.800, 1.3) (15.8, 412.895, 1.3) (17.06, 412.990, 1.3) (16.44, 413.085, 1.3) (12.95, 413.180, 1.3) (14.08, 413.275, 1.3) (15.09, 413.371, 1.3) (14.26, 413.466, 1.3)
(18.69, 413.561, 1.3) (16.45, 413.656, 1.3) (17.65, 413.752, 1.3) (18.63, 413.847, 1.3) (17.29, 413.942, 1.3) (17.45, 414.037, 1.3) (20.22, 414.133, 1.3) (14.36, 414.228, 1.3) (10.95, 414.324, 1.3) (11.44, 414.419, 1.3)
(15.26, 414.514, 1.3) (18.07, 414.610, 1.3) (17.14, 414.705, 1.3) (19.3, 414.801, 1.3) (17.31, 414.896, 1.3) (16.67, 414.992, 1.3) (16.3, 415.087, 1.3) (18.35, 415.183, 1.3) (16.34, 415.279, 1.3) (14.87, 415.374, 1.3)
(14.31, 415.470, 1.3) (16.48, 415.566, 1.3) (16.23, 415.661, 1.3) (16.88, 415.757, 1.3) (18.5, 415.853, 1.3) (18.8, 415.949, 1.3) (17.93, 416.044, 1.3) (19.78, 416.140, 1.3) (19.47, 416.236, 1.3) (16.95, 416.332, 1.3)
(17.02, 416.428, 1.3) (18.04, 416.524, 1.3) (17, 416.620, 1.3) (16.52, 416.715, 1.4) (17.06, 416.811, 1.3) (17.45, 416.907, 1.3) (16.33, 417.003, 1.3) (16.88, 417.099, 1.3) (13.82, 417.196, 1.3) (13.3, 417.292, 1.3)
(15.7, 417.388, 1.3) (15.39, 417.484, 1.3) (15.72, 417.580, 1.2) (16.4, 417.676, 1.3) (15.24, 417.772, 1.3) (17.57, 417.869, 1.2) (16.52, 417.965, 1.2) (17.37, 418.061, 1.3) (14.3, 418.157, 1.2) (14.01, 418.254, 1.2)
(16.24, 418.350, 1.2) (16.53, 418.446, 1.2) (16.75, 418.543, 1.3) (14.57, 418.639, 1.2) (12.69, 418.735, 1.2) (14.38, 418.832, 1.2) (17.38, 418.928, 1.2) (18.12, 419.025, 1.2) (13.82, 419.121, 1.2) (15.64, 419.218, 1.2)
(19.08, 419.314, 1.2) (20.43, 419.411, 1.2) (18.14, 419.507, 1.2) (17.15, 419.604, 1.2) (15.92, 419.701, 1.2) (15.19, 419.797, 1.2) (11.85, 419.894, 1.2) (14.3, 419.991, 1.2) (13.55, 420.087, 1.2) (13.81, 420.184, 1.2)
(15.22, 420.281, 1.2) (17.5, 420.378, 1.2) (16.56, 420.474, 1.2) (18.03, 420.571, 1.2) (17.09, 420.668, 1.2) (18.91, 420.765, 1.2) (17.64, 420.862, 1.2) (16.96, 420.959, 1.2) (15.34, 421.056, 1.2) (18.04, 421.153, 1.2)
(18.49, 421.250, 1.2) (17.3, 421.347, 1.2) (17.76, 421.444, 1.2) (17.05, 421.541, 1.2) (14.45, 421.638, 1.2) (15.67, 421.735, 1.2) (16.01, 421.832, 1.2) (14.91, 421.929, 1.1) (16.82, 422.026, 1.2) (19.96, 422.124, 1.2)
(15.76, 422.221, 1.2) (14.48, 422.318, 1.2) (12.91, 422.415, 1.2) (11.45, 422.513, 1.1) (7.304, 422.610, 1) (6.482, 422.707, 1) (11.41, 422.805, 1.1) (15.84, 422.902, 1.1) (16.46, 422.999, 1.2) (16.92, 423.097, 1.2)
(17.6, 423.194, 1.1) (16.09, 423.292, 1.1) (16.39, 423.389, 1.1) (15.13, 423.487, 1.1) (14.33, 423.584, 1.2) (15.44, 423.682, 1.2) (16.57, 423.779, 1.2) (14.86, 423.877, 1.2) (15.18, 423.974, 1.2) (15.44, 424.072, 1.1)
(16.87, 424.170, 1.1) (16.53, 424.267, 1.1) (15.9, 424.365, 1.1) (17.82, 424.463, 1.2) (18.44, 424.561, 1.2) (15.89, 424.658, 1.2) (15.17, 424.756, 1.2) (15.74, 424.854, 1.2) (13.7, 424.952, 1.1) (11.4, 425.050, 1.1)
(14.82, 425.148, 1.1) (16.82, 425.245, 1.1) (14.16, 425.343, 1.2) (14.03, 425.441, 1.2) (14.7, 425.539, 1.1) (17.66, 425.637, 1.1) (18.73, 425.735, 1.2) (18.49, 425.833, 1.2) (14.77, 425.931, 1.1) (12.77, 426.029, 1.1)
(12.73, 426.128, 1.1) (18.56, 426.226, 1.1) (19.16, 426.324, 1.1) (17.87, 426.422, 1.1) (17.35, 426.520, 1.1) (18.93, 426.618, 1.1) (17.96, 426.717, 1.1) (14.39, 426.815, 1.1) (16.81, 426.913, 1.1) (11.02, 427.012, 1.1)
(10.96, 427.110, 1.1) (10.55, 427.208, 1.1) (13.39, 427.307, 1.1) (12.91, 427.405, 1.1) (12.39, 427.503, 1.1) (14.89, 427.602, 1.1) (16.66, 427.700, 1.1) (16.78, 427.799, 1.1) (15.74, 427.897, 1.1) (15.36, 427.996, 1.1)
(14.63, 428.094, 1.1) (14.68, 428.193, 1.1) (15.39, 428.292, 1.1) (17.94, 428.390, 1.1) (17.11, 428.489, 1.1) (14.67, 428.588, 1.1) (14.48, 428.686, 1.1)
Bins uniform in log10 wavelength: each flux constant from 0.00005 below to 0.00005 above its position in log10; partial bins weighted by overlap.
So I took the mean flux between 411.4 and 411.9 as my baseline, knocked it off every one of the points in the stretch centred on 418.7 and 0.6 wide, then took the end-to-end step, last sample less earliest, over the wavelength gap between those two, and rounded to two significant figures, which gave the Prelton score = 1.8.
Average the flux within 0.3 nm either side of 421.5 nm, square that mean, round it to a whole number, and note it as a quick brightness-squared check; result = 282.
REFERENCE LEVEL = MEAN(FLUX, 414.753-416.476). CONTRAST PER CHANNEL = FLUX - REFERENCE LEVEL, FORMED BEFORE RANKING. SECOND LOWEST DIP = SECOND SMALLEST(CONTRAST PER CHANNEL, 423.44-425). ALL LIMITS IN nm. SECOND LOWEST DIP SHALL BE -3.0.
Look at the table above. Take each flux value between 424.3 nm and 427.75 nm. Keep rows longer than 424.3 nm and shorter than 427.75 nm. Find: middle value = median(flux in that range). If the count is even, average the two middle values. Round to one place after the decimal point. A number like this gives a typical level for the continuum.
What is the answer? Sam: 15.2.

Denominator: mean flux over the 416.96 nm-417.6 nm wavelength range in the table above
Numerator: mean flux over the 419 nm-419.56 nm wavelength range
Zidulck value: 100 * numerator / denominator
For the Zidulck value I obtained 115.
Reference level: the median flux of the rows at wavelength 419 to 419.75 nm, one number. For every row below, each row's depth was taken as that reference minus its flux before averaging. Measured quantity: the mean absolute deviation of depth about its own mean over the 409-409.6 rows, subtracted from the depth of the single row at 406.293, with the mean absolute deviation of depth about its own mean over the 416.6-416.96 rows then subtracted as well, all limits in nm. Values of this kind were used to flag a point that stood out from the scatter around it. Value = 5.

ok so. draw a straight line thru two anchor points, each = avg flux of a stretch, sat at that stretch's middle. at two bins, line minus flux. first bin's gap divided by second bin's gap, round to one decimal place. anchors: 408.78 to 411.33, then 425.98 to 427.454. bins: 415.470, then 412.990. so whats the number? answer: -2.8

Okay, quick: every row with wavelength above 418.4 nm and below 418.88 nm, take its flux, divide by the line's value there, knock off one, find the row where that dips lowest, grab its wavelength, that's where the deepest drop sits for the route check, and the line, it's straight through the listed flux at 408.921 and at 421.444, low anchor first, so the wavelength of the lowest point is 418.735 nm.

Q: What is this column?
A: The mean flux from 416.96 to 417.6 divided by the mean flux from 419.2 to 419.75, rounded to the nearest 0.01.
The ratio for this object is 0.86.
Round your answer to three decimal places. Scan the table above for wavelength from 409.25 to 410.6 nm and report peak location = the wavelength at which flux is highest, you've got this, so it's 409.298 nm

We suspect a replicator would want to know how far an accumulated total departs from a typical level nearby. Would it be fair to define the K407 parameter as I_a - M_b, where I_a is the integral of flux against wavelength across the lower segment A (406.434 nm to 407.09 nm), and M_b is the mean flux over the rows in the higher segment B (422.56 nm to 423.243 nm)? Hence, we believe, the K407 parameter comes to -3.5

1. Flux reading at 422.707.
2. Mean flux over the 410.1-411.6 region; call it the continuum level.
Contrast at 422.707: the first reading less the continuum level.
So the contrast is -9.5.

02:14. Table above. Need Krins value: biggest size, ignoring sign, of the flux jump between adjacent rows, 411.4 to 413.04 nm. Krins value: 3.6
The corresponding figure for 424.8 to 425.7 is 3.4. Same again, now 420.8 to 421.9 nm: 2.7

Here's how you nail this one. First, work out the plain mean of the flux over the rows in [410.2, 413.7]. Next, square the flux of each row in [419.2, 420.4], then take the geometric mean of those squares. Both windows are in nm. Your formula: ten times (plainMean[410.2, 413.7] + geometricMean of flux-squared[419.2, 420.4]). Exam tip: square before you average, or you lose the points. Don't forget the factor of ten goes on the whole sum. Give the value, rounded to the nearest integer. 2669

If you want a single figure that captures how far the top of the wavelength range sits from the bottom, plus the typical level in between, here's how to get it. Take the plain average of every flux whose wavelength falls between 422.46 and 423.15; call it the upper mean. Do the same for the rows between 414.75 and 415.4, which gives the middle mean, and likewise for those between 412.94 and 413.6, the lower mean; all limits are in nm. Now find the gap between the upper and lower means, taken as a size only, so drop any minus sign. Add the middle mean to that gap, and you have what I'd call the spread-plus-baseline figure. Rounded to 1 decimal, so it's 20.3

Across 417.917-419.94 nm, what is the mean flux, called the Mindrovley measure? 16.0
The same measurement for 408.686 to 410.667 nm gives 16.4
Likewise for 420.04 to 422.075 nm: 16.5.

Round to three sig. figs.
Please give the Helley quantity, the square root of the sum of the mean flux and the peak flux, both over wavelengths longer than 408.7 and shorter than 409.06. 6.01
